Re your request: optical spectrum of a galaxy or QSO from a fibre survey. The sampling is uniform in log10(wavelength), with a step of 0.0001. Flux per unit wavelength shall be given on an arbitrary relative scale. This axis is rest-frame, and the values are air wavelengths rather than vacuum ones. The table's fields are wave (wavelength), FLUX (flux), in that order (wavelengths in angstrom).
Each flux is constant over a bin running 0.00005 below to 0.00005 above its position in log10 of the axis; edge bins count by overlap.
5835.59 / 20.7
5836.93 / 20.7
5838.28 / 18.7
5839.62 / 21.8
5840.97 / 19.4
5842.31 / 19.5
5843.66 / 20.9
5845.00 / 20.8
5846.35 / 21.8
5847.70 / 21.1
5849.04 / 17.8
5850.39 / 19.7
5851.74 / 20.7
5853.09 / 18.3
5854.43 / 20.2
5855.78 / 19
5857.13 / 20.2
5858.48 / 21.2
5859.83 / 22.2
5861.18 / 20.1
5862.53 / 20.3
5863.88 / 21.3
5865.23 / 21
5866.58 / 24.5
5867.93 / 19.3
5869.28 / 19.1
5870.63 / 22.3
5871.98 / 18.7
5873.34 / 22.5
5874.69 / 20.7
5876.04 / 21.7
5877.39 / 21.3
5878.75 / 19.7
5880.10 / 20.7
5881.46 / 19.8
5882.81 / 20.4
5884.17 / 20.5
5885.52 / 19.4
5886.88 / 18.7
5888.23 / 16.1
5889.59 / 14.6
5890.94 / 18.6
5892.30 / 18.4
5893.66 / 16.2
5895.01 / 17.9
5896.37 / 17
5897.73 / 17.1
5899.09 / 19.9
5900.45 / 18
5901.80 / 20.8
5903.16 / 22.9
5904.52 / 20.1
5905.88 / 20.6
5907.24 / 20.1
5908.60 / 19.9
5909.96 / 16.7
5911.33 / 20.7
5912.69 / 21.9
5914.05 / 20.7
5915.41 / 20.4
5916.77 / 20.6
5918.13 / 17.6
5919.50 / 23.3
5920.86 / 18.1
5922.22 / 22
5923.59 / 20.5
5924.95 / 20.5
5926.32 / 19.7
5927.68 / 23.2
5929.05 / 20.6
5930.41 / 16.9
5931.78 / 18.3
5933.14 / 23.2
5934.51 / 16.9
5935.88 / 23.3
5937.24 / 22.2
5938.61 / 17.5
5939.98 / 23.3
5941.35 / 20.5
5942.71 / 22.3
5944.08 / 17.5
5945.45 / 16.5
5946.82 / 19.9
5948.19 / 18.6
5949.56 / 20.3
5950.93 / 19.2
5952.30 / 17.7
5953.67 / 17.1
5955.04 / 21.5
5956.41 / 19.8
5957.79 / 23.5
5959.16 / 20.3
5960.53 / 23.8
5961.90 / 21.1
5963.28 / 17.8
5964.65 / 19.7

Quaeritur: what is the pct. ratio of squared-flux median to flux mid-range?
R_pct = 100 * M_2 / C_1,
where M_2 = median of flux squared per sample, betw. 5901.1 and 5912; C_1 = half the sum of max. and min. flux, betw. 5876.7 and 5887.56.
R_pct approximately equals 2071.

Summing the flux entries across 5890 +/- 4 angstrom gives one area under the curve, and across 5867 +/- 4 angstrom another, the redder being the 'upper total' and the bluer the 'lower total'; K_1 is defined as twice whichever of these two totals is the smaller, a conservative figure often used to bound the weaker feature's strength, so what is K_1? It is 205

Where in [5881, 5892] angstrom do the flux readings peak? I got 5884.17 angstrom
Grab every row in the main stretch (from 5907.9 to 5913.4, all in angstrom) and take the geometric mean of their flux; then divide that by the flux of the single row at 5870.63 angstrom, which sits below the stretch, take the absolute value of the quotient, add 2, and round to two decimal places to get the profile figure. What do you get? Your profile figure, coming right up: 2.88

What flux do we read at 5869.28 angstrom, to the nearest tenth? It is 19.1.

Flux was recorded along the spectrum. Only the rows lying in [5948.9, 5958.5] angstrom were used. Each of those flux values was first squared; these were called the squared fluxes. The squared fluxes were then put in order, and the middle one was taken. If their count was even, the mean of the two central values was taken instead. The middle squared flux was 392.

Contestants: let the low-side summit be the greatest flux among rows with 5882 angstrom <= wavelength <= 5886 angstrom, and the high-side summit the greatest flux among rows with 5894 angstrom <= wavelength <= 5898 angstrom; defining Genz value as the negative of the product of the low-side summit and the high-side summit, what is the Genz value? -367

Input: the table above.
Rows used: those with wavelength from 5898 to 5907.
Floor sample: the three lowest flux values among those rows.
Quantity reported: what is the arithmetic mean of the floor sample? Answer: 19.3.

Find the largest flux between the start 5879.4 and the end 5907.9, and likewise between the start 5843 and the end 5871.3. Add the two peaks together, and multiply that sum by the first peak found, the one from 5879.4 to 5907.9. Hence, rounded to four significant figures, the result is 1085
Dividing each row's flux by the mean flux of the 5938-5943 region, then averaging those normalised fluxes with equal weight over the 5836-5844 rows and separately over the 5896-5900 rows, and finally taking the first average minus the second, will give 0.10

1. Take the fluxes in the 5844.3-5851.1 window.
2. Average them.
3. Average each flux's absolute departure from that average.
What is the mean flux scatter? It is 1.19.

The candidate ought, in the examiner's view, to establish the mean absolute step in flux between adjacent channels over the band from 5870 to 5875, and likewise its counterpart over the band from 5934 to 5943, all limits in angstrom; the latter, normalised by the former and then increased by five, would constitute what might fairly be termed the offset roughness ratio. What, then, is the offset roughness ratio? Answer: 6.23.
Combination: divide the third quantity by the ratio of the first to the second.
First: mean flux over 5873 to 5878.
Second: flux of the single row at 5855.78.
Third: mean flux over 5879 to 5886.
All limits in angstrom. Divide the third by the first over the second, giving 17.8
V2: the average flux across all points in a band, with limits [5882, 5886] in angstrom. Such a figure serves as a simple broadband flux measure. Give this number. 20.1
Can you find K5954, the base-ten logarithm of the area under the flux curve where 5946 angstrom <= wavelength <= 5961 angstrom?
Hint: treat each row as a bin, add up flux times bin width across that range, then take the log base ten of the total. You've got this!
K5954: 2.48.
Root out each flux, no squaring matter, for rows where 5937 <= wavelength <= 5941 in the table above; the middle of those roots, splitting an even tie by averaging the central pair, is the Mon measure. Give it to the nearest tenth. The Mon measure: 4.7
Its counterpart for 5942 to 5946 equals 4.2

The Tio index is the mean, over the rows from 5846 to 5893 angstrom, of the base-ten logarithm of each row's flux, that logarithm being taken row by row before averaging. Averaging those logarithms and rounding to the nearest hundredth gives 1.30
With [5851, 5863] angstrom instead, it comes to 1.31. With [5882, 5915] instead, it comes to 1.28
